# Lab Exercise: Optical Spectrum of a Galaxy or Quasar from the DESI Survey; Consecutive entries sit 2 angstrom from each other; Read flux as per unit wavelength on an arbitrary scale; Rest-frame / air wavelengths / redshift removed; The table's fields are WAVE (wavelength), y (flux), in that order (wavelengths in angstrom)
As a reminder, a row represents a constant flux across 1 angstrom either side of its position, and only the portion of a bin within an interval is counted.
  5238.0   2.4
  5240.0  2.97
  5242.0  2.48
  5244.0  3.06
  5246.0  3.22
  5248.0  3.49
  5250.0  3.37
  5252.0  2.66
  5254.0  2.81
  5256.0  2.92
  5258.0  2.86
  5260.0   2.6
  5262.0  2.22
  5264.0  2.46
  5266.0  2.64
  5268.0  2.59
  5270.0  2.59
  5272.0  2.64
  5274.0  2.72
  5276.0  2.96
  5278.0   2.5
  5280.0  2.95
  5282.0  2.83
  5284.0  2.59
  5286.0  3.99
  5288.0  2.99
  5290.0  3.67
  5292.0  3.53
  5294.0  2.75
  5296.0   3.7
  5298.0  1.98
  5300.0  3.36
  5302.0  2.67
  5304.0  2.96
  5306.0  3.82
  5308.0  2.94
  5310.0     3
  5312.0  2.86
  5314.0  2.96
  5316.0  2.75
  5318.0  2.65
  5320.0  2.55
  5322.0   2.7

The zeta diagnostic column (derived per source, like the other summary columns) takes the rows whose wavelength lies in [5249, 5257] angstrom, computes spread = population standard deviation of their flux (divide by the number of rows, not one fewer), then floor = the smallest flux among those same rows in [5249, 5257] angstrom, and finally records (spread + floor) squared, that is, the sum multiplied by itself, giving 8.6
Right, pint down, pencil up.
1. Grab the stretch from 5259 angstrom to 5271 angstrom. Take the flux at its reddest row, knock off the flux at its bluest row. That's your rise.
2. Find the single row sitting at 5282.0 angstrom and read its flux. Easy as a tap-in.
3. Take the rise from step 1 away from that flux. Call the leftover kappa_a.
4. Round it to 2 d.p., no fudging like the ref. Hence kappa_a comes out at 2.84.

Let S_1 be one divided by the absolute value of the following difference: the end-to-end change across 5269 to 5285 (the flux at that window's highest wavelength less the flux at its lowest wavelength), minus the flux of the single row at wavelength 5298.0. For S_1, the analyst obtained 0.505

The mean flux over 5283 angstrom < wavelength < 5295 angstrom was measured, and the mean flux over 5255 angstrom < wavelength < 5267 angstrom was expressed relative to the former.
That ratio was 0.80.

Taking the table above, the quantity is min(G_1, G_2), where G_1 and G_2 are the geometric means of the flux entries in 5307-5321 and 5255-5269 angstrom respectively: 2.6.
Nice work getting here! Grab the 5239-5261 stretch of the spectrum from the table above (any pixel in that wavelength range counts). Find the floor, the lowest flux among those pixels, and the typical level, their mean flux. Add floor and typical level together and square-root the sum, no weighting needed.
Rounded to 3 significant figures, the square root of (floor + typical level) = 2.33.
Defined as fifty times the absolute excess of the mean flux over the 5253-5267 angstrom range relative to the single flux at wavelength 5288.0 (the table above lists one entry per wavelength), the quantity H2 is 17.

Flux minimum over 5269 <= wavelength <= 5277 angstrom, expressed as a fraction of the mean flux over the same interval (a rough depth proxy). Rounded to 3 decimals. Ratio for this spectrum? 0.950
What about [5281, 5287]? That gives 0.826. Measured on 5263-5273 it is 0.952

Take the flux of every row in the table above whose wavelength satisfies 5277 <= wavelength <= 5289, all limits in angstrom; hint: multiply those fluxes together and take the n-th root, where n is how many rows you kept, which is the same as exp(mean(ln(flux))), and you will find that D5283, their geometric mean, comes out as 2.9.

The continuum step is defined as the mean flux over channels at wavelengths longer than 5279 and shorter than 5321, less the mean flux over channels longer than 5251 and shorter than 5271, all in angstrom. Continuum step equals 0.39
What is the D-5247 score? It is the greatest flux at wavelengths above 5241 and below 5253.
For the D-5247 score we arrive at 3.49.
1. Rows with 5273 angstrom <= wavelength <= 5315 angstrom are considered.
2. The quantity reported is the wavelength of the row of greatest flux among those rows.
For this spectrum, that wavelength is 5286.0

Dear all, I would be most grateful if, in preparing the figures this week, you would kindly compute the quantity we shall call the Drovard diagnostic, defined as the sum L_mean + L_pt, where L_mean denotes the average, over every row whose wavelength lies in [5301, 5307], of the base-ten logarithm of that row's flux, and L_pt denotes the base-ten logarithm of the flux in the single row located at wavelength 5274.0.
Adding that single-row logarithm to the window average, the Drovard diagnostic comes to 0.928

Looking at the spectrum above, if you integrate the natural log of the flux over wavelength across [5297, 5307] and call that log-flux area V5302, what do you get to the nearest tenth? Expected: 10.6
